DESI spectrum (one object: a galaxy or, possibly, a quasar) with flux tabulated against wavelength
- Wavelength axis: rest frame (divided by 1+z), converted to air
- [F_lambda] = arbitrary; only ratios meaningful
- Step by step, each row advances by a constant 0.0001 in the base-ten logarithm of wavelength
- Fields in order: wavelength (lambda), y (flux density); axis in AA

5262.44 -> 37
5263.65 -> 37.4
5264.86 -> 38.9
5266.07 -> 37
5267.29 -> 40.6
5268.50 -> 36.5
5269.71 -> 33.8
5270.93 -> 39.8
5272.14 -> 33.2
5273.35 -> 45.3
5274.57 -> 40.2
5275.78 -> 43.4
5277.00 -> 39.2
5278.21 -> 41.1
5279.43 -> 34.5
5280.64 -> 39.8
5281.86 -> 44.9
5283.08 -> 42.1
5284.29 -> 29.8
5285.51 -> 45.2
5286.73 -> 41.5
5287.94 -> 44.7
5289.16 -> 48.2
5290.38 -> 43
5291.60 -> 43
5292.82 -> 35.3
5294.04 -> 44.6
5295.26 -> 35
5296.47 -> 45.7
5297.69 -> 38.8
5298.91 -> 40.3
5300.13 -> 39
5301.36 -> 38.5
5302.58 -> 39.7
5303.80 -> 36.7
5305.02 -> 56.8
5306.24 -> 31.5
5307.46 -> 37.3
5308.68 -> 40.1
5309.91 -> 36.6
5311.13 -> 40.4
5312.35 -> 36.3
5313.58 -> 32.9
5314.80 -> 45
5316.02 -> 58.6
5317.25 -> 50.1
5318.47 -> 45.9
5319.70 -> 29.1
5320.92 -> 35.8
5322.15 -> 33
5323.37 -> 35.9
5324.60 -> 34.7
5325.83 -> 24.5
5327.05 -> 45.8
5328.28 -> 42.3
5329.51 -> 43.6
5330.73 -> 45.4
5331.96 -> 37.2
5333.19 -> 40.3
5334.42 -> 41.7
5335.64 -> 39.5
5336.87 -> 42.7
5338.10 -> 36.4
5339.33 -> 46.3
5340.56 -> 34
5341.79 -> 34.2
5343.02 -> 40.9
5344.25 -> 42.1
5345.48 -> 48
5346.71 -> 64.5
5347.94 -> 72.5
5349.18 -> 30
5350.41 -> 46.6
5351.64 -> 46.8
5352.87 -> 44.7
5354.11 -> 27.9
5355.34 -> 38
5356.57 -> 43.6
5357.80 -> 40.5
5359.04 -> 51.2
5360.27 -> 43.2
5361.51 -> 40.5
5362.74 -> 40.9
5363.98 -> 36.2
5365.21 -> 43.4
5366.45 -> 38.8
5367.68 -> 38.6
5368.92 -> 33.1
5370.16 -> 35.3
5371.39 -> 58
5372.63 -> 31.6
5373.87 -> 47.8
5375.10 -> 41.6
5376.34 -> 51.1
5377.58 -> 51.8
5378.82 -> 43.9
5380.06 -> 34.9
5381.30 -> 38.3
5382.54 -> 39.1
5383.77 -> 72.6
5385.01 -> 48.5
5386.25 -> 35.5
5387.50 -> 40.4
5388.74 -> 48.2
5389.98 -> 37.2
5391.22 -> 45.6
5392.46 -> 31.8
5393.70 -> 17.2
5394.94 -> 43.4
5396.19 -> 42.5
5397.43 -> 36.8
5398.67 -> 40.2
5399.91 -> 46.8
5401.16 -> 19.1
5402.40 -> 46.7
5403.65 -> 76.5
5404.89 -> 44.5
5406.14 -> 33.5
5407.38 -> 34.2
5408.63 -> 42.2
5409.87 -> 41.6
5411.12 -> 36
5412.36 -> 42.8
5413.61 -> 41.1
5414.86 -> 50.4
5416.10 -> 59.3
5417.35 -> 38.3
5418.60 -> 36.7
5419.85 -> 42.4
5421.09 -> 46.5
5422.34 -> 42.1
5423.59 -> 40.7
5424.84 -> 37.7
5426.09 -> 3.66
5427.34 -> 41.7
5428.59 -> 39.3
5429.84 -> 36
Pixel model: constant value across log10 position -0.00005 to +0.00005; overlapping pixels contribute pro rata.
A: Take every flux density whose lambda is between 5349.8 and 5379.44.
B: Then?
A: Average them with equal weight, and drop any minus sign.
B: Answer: 42.3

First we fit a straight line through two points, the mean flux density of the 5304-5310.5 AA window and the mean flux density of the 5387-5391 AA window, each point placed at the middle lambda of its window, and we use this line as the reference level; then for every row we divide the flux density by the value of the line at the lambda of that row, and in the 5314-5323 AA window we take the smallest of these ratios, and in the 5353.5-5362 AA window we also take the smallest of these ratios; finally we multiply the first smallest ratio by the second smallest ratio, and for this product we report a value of 0.48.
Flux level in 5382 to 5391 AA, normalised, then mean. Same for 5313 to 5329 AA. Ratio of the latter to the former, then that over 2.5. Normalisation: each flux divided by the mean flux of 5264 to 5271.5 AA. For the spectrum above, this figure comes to 0.344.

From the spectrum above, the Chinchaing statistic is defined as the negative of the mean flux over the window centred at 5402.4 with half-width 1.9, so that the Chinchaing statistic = -47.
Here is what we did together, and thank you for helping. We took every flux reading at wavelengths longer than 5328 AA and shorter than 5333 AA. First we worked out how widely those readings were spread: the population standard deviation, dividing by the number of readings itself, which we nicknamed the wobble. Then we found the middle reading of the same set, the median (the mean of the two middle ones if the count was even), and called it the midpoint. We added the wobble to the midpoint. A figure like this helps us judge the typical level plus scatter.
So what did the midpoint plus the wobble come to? 46.0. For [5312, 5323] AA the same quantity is 45.4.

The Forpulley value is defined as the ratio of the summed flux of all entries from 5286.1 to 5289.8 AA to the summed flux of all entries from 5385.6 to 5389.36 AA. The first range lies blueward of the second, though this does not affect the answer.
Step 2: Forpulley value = 1.08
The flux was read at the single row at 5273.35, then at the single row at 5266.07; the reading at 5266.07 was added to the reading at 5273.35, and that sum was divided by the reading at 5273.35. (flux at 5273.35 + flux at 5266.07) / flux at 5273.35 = 1.82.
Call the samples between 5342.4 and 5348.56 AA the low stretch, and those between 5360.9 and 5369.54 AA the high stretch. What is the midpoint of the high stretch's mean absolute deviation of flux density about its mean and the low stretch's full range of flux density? 17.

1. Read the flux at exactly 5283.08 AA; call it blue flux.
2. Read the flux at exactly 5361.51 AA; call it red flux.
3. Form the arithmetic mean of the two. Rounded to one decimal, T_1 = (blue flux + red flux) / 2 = 41.3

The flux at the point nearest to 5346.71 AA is 64.5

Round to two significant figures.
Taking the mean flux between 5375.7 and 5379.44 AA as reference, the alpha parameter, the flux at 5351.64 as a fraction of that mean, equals 0.96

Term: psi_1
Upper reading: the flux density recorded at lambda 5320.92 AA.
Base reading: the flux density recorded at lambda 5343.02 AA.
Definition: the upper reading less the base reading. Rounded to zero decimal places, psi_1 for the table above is -5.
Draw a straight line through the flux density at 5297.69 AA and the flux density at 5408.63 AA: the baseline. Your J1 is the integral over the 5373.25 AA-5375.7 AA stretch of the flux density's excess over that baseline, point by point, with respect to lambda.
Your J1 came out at 8.8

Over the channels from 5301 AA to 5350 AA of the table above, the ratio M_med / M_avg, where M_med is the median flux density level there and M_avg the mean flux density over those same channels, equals 0.97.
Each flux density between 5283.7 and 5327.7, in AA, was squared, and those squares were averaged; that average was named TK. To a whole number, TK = 1649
